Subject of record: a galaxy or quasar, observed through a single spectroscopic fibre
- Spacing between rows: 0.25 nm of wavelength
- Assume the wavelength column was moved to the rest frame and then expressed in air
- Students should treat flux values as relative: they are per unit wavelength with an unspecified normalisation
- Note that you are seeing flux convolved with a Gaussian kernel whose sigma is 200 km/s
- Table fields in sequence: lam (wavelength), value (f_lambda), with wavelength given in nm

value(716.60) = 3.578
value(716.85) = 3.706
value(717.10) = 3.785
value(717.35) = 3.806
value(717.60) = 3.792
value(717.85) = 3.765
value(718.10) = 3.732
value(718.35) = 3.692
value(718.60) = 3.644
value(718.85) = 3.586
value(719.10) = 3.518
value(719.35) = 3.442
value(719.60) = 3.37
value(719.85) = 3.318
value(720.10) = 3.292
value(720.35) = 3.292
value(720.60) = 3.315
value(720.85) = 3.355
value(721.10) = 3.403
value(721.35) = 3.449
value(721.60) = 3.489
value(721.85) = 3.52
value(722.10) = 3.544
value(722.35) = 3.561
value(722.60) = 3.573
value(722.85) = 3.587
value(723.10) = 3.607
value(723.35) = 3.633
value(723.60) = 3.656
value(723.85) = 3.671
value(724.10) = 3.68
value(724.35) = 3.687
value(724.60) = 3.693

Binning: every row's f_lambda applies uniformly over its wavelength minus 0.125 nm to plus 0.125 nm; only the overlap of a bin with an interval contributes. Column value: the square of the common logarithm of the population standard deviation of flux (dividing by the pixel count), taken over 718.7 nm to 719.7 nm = 1.19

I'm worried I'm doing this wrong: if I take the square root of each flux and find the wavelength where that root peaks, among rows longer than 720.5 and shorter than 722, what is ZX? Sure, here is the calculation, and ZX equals 721.85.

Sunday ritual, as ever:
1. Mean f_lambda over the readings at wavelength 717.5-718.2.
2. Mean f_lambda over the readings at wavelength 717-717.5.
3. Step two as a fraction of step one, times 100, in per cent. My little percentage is 101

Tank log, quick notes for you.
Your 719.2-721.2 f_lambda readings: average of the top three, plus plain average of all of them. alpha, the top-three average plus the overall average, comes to 6.75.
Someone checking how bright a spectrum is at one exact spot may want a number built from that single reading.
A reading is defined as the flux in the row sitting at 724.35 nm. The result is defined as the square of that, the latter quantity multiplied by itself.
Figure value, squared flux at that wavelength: 13.6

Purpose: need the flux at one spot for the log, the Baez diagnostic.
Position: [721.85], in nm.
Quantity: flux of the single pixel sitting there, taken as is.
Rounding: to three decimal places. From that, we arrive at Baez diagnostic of 3.520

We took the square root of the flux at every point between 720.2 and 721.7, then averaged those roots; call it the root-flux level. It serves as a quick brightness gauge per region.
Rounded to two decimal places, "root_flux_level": 1.84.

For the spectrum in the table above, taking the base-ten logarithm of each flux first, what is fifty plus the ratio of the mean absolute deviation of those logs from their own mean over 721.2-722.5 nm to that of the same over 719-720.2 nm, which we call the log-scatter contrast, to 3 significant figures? 50.5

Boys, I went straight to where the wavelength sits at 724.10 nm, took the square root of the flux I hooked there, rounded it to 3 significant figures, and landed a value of 1.92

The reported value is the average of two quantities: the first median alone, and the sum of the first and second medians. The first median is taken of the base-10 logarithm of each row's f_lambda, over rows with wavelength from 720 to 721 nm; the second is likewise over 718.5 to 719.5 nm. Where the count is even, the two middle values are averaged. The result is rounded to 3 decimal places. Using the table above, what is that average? 0.794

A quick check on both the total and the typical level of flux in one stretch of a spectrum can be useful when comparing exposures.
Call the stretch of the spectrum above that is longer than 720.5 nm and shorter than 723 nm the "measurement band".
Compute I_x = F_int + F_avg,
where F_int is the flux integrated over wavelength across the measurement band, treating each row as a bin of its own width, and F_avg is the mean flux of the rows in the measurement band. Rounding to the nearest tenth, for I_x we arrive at 12.2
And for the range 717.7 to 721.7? 17.4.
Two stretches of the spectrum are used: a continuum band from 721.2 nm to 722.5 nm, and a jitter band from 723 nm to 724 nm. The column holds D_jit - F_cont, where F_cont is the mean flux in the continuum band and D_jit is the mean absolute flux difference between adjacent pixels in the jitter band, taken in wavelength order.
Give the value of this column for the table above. -3.49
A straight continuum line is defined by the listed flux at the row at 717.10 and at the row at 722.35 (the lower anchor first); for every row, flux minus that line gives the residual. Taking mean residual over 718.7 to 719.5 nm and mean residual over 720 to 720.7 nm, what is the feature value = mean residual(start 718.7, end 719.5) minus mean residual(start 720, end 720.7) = 0.162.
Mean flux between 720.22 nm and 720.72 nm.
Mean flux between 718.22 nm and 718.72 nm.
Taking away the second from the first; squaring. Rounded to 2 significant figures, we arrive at 0.13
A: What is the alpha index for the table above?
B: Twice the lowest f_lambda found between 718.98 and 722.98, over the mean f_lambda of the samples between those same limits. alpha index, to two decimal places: 1.91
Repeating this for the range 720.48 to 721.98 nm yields 1.94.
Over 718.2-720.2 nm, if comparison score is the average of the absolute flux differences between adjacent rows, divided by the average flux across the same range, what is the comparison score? 0.0164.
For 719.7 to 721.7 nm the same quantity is 0.0095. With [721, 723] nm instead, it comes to 0.0075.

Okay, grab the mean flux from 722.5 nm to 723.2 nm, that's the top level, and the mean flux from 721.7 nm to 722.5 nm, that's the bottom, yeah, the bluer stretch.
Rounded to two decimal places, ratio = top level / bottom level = 1.01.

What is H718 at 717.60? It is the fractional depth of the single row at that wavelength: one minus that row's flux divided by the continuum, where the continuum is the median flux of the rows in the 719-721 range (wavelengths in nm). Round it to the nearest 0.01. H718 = -0.14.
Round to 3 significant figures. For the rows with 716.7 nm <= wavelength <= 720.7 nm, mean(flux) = 3.57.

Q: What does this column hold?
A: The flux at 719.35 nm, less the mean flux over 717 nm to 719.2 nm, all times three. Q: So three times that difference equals -0.8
